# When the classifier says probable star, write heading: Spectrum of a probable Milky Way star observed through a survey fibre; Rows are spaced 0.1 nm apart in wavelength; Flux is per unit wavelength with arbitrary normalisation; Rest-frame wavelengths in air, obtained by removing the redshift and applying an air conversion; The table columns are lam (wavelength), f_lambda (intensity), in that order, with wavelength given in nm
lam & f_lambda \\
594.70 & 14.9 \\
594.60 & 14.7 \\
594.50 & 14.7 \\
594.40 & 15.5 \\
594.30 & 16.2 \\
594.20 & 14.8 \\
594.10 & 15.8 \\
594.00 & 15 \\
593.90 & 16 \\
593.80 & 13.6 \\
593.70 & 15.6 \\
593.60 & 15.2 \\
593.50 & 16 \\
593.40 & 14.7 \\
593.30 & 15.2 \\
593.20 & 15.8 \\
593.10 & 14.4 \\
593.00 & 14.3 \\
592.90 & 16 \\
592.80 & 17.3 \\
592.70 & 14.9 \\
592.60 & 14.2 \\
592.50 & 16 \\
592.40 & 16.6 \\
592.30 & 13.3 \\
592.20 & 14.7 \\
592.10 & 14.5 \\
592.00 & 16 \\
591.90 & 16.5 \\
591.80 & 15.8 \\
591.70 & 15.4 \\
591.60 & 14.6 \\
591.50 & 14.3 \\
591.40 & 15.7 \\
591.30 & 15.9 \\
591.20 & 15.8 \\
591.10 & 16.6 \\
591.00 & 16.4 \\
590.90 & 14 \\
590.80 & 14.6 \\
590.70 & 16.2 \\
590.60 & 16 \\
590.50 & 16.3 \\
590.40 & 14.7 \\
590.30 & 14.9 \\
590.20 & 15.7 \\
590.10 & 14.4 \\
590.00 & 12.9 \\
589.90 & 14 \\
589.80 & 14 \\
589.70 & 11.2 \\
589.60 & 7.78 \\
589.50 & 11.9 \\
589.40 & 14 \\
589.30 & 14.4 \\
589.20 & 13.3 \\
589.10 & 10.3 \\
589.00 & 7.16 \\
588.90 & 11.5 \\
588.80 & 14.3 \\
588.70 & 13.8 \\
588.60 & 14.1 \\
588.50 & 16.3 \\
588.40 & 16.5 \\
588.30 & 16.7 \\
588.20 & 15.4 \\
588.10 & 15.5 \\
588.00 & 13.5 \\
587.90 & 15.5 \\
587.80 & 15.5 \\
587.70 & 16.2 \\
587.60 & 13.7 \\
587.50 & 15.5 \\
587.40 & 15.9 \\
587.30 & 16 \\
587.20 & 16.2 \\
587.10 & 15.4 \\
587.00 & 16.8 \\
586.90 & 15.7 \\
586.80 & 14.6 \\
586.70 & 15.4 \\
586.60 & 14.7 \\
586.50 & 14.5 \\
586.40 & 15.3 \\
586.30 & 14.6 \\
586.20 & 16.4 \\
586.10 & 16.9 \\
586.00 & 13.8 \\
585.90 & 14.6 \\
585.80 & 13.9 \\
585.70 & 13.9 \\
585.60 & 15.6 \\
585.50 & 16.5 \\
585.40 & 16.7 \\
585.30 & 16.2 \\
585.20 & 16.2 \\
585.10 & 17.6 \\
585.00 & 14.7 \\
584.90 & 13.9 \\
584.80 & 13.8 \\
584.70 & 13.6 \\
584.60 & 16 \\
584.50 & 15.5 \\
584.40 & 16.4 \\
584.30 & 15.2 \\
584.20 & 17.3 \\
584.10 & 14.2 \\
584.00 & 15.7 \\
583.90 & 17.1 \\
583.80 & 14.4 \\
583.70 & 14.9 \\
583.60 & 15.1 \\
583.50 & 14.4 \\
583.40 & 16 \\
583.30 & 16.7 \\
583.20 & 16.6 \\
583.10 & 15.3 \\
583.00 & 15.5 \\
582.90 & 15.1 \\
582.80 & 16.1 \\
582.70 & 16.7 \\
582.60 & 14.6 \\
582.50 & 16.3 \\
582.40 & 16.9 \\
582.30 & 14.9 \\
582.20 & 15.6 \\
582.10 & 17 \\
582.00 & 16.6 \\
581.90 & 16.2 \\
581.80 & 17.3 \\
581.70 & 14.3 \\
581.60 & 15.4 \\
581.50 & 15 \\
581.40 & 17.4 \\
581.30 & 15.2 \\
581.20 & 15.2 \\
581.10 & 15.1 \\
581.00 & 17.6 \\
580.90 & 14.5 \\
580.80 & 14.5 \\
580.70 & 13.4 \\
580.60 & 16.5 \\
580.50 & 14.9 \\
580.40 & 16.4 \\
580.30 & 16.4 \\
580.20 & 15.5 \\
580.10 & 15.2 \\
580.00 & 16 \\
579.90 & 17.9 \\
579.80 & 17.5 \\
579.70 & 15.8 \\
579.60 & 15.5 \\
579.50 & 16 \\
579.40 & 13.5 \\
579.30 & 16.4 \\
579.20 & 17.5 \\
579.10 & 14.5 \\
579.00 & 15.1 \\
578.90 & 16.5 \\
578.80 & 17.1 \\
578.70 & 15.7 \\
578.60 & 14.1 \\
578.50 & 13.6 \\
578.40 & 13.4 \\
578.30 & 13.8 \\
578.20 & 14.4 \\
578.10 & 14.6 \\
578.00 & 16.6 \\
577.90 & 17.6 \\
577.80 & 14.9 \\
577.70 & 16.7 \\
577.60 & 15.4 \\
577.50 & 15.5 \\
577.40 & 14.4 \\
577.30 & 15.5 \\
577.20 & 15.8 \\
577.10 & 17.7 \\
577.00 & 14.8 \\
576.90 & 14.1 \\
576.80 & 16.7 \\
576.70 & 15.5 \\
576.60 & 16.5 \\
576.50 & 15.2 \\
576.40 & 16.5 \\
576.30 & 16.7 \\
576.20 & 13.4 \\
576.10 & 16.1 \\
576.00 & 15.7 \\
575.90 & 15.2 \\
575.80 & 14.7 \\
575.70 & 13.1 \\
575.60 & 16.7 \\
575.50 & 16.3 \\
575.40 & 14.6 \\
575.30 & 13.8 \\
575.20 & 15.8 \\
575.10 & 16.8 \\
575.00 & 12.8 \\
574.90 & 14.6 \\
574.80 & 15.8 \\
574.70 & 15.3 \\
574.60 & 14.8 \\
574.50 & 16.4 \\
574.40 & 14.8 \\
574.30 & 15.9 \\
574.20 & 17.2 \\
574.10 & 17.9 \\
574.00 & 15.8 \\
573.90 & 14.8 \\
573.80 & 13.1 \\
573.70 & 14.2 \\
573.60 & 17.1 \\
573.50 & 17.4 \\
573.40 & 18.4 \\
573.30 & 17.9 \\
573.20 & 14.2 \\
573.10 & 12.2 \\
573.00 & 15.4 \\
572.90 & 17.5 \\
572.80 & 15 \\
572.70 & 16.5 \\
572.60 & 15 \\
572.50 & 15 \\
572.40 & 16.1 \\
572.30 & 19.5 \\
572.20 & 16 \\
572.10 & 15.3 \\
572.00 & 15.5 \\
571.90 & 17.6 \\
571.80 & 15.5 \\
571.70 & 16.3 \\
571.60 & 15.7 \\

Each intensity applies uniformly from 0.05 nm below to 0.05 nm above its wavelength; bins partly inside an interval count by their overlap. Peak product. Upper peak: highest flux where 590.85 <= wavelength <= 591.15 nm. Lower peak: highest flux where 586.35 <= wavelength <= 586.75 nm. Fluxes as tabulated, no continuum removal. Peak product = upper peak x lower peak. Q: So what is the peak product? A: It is 256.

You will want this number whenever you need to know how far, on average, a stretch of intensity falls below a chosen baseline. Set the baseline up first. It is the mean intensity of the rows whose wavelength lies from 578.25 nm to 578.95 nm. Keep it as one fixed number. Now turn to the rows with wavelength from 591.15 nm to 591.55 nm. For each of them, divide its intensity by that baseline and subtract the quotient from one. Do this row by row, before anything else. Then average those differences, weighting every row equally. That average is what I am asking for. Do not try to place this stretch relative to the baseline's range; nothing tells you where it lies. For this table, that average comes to -0.036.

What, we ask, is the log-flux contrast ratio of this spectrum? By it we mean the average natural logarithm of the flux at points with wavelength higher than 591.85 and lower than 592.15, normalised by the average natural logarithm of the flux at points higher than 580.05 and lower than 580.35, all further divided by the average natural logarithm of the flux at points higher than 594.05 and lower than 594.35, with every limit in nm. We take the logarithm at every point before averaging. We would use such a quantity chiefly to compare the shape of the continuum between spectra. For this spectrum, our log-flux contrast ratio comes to 0.364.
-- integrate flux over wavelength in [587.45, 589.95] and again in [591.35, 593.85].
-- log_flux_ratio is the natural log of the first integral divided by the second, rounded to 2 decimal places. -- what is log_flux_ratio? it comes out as -0.11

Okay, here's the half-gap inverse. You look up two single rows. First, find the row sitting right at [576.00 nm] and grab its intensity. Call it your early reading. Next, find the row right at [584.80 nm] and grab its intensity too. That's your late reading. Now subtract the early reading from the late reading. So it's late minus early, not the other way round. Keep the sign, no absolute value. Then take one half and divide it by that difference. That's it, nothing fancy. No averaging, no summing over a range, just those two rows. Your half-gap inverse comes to -0.26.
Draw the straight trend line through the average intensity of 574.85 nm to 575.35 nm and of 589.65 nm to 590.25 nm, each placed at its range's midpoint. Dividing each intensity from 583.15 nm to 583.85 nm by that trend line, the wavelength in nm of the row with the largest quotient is 583.30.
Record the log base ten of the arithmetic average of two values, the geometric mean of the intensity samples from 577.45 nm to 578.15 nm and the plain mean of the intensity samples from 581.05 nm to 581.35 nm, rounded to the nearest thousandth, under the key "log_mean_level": 1.191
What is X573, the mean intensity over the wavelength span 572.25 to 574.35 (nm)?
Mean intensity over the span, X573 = 16.0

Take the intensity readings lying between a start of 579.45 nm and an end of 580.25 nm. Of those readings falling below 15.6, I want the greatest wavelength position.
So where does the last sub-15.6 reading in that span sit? 580.20 nm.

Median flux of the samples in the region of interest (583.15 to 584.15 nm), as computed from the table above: 15.4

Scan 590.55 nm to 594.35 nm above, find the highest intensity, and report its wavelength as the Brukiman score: 592.80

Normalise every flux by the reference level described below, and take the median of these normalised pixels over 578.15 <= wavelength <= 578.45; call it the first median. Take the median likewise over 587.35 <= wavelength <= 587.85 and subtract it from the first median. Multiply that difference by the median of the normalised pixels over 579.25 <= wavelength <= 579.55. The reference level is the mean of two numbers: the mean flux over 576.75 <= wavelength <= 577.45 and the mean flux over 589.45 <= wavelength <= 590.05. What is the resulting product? -0.14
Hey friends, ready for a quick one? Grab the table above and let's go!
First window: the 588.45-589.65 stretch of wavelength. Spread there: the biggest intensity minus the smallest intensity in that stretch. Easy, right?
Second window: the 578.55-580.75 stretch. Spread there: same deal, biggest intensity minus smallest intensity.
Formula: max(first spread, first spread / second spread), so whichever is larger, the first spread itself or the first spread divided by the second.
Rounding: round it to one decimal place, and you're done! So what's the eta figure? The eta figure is 9.1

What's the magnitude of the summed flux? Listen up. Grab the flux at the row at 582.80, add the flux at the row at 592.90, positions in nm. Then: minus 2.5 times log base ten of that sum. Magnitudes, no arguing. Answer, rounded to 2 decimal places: -3.77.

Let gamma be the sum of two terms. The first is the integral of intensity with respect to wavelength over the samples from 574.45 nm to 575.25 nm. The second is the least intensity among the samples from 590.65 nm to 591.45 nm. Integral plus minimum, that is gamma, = 26.2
